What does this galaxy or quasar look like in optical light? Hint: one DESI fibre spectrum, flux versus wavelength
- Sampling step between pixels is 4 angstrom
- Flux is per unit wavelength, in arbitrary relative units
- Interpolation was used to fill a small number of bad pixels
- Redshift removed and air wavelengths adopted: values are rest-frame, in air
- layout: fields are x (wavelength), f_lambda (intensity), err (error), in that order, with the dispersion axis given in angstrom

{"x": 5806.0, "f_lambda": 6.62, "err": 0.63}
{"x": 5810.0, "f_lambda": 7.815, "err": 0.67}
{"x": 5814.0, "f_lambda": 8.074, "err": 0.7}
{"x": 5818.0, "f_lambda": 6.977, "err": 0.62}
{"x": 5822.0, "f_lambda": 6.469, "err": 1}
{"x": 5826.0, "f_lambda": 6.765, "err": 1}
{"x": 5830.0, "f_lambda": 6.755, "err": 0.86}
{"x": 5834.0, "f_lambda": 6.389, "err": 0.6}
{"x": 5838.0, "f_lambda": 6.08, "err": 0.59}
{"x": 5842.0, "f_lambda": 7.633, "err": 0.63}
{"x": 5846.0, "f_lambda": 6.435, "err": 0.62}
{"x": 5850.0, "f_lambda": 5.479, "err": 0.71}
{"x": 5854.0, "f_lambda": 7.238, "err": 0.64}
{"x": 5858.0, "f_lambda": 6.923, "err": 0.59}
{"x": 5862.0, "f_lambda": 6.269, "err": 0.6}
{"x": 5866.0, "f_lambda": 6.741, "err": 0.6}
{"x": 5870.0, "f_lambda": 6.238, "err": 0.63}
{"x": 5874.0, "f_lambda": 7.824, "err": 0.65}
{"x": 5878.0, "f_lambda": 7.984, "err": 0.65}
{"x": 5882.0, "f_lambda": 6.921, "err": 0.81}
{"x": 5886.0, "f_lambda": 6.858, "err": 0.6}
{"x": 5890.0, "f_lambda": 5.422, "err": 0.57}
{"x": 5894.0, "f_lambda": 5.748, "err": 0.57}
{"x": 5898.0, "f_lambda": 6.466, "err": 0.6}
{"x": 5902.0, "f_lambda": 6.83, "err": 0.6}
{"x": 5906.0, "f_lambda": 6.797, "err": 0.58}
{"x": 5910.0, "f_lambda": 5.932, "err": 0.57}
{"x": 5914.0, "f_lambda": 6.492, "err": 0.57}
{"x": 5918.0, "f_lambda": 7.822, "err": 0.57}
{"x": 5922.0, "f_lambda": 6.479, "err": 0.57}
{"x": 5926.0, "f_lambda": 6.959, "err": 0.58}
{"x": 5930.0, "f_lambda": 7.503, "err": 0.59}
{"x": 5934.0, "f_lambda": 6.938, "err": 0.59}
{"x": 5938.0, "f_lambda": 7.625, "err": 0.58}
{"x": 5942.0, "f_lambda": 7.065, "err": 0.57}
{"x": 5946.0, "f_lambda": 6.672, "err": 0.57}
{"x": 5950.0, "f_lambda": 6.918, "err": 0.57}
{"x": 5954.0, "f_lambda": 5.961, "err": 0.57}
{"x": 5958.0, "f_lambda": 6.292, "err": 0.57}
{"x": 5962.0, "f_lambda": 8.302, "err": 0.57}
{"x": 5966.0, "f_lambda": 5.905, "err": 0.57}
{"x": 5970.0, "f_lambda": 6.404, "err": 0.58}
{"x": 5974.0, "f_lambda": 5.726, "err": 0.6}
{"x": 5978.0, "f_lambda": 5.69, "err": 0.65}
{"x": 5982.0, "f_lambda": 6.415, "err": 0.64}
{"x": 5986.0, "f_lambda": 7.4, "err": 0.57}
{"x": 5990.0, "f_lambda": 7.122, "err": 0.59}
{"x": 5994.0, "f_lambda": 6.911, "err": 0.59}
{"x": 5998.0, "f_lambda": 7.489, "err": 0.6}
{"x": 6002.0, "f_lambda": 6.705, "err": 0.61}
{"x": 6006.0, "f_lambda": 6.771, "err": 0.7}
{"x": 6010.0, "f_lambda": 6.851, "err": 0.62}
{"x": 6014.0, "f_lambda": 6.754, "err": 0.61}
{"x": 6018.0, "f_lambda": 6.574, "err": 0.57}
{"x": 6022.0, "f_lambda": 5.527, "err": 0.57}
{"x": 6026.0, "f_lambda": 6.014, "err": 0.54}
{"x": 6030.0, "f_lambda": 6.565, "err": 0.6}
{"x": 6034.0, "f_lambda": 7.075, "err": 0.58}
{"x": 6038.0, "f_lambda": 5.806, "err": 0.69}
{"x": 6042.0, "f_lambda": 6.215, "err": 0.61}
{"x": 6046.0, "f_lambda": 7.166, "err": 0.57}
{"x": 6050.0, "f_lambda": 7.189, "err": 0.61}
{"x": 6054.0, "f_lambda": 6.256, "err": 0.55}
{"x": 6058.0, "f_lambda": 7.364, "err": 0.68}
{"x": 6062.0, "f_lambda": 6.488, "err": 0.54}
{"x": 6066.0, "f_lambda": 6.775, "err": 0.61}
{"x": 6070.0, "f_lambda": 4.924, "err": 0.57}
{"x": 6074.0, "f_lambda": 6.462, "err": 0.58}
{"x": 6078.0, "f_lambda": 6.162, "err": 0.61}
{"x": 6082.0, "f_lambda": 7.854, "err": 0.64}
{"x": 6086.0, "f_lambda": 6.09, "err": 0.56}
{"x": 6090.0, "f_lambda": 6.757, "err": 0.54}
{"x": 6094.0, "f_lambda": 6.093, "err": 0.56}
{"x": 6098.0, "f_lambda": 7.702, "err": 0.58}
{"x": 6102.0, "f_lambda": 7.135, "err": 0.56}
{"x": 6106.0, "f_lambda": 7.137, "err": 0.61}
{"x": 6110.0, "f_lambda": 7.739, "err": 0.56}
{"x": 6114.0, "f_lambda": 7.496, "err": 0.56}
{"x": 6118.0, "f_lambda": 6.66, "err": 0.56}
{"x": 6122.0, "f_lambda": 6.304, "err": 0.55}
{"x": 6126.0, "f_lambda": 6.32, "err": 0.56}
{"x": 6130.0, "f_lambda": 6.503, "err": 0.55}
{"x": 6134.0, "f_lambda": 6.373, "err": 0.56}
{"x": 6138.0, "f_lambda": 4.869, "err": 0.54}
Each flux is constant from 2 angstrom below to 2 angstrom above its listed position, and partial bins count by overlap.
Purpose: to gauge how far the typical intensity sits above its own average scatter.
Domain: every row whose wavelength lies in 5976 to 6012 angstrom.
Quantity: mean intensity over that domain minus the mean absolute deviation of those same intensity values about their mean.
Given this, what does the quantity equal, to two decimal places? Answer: 6.44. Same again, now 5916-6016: 6.34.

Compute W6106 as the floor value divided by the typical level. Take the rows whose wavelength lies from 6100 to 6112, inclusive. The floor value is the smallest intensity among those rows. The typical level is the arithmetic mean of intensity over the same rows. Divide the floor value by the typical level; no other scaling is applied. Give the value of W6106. 0.972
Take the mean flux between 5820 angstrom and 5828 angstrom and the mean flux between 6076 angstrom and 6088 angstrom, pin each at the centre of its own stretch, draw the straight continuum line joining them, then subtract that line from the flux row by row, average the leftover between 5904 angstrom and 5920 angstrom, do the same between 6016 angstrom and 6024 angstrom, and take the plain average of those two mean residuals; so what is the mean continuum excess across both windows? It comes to -0.26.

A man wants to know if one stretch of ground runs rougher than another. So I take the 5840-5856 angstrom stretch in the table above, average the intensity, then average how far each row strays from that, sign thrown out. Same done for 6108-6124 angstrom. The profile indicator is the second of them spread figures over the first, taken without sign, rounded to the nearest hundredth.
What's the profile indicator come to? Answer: 0.77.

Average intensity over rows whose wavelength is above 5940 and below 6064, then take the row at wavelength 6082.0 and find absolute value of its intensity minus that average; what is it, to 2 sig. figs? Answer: 1.2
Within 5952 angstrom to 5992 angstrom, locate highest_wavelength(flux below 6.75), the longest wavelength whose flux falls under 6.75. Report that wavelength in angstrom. 5982.0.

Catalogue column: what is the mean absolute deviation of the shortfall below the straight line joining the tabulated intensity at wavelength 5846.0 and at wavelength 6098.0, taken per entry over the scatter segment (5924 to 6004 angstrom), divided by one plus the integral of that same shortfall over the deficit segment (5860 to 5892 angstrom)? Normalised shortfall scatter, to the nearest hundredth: -0.11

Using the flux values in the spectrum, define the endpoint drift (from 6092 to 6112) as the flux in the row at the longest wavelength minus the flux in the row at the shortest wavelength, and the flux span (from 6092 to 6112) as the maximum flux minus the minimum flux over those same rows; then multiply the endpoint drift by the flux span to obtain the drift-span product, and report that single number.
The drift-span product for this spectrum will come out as 2.7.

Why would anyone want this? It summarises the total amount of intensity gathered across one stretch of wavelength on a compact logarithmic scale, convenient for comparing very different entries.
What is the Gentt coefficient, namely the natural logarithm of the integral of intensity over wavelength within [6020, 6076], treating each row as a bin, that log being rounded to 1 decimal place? 5.9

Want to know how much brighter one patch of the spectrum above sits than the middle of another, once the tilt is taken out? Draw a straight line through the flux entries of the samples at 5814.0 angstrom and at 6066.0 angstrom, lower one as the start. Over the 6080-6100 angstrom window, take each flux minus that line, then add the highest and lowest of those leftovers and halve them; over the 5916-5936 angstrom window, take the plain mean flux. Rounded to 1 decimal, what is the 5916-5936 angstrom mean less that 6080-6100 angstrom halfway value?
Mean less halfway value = 6.9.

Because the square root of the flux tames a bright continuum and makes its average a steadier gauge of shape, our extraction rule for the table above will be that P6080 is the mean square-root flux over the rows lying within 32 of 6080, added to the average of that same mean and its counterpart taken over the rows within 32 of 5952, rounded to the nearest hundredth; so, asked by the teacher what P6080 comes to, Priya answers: 5.18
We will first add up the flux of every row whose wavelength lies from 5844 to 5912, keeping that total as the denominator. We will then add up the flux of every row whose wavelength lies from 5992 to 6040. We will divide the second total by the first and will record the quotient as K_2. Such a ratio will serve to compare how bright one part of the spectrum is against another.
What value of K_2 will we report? 1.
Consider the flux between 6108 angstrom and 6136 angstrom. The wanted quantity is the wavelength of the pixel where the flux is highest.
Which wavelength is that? 6110.0 angstrom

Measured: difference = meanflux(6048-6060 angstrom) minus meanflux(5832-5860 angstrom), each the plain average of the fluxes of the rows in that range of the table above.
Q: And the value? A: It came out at 0.3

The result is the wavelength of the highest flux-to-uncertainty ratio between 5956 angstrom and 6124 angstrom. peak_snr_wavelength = 5962.0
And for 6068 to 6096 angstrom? 6090.0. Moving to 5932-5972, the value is 5962.0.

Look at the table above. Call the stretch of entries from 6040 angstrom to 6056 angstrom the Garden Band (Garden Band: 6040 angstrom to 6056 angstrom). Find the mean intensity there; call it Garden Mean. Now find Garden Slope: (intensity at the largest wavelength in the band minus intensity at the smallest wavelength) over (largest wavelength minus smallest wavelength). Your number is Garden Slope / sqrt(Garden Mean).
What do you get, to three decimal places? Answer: 0.001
